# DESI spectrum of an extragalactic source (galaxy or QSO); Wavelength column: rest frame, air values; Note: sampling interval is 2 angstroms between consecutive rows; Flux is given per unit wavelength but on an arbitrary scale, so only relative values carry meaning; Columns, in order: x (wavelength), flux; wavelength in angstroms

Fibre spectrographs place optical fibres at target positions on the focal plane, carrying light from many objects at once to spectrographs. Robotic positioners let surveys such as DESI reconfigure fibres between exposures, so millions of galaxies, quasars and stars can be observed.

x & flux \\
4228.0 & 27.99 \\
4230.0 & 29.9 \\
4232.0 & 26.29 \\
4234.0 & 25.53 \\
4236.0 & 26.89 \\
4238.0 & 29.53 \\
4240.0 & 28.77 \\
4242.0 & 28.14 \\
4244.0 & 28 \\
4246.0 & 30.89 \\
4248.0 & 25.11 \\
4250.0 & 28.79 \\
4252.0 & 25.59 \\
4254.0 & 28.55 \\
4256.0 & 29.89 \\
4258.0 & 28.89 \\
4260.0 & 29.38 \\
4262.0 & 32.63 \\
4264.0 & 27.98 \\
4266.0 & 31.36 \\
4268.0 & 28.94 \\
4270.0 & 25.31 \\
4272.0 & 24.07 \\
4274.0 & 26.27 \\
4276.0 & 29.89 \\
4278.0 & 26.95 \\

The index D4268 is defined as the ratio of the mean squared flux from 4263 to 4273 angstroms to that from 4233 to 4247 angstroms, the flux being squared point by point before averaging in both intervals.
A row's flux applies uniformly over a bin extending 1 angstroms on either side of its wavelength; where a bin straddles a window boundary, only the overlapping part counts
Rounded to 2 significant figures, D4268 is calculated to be 0.96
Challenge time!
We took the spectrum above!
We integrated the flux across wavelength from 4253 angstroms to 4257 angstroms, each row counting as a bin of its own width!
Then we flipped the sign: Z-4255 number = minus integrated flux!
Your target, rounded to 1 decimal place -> -116.9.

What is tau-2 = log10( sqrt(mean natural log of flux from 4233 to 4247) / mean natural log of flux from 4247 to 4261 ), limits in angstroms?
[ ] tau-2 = -0.261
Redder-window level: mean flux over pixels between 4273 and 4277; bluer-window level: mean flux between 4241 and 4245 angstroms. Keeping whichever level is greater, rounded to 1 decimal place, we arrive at 28.1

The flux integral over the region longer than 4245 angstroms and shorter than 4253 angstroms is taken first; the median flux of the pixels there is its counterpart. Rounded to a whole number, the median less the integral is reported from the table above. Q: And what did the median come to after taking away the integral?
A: -194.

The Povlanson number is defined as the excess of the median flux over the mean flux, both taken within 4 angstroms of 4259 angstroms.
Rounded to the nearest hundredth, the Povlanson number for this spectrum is -0.56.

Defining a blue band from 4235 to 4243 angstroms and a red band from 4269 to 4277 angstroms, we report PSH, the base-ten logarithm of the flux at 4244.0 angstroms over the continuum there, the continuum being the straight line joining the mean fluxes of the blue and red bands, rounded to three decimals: -0.001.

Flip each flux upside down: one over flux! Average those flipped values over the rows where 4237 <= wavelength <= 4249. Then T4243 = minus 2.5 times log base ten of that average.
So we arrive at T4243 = 3.63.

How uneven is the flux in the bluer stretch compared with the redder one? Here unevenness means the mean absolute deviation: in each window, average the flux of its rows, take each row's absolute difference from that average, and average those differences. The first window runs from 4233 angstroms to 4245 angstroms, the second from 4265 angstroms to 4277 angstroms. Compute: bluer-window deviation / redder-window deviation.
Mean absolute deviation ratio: 0.4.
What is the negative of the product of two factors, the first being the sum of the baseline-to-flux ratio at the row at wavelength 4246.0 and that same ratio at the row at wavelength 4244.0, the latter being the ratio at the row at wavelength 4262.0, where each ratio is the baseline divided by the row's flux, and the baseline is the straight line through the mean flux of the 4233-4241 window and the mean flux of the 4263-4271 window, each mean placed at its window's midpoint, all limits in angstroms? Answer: -1.64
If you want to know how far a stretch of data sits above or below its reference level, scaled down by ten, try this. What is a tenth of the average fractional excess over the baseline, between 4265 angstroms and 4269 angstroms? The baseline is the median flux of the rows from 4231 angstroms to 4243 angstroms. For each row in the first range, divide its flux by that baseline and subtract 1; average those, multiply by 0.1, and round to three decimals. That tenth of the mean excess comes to 0.010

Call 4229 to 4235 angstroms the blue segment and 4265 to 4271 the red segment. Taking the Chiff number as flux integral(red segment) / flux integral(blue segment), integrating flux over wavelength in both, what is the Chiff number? 1.05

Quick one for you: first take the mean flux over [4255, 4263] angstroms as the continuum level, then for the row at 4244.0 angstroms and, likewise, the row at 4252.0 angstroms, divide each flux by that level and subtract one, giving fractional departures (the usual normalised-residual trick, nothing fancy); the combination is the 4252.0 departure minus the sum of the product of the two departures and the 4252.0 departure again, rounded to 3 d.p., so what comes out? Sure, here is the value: -0.011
